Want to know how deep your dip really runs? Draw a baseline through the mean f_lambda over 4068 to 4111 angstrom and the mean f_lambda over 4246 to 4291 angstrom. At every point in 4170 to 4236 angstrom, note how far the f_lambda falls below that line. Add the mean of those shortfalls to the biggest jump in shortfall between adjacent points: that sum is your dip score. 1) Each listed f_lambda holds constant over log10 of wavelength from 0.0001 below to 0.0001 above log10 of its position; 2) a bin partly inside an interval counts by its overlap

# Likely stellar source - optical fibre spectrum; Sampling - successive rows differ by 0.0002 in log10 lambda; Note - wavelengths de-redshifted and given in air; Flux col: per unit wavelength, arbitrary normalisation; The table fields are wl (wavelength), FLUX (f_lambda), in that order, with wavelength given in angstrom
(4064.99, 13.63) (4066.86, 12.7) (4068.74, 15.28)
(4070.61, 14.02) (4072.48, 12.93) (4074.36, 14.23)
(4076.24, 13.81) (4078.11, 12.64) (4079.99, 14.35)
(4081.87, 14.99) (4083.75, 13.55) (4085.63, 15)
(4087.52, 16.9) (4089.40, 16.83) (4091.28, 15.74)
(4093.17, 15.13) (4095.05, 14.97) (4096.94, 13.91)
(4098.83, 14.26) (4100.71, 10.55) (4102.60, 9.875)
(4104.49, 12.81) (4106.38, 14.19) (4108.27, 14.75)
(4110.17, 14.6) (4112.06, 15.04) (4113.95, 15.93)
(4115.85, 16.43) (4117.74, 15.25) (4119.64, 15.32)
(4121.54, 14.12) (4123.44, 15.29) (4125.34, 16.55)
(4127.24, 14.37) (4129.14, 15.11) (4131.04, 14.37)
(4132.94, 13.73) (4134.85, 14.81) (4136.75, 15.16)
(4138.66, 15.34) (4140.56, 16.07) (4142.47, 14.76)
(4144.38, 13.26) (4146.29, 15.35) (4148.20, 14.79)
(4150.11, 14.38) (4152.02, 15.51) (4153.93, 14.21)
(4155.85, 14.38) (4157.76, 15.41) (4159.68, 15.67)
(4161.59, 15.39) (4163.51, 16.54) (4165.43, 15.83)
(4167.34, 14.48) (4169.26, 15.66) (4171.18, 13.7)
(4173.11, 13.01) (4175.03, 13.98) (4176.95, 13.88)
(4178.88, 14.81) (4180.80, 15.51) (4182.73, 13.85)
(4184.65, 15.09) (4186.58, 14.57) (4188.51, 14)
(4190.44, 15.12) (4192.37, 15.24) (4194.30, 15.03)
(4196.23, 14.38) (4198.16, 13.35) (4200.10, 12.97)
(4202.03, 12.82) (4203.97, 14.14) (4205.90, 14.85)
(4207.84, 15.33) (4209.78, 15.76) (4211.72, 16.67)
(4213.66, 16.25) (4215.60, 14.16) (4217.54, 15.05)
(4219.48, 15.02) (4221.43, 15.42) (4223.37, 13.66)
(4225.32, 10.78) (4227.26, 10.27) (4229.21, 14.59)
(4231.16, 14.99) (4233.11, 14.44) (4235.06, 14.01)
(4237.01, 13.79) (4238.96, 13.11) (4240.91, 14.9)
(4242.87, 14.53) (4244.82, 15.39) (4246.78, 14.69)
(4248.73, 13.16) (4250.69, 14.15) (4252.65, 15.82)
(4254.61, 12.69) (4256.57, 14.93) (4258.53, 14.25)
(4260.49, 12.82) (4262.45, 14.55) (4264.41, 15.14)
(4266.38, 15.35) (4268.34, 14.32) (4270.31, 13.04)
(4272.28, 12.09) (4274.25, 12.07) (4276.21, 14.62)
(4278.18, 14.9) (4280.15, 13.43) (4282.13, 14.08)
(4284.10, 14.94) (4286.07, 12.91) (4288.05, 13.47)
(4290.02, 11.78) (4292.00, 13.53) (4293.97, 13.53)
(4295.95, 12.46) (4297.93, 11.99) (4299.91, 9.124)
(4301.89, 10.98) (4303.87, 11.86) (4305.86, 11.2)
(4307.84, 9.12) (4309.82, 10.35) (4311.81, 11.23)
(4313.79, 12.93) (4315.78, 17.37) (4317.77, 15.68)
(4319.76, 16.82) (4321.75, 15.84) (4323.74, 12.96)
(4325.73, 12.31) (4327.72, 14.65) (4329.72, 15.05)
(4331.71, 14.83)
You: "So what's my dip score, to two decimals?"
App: 3.98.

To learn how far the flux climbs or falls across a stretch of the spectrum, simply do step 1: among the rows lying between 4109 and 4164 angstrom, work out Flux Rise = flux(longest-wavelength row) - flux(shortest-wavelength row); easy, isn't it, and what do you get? 2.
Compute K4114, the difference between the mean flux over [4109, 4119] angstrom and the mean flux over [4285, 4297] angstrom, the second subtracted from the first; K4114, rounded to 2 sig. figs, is 2.5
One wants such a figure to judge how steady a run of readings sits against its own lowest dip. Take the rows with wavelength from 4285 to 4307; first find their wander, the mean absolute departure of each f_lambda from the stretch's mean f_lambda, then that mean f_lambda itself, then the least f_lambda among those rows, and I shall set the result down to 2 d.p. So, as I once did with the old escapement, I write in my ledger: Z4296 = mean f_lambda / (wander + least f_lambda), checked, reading 1.19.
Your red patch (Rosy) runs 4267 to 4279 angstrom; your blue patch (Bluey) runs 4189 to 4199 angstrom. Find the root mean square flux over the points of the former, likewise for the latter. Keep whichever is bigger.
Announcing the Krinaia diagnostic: 14.6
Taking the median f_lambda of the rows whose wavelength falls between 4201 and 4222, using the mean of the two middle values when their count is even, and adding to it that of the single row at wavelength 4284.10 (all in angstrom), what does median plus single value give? 30.0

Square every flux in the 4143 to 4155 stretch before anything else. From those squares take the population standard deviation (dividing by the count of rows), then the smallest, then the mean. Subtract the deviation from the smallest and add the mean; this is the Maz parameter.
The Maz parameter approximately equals 367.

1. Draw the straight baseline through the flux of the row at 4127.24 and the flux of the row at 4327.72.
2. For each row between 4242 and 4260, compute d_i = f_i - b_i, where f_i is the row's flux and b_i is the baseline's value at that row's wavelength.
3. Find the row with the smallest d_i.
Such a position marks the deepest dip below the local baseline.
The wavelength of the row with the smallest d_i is 4254.61 angstrom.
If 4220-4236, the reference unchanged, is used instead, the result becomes 4227.26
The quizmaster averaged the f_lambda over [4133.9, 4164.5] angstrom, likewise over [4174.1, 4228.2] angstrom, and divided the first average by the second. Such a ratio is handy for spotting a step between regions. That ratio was 1.05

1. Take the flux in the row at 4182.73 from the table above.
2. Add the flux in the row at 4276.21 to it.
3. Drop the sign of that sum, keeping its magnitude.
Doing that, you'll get 28.5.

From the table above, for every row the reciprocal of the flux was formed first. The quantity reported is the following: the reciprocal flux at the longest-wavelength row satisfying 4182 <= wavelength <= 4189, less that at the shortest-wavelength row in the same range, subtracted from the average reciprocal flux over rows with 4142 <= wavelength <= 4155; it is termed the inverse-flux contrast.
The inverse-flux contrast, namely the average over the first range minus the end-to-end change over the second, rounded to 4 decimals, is 0.0694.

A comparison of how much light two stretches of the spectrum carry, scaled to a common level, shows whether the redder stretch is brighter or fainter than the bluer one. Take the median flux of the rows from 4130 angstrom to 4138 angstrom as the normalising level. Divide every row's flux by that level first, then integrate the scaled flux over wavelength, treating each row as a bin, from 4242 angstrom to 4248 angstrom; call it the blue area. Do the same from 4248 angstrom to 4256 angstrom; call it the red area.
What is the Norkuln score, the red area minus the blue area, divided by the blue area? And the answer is 0.3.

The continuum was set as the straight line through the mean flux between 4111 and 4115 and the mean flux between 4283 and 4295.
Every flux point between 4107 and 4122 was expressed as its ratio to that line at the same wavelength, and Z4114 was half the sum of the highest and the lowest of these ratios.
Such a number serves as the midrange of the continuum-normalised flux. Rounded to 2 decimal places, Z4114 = 0.99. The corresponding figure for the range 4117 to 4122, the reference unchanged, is 0.96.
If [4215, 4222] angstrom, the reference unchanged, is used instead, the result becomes 1.04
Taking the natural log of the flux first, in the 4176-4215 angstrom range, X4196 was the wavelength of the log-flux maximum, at 4211.72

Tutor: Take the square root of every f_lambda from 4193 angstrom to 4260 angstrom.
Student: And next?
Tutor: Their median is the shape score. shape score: 3.81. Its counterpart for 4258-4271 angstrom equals 3.78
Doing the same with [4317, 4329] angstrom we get 3.89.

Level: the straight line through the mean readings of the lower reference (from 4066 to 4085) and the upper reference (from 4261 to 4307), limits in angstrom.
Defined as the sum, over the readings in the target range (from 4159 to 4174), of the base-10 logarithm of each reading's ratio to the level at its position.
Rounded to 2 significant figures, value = 0.36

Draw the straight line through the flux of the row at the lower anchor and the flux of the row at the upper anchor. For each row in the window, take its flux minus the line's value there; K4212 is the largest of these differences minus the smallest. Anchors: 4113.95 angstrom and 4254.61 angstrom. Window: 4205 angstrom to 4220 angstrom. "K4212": 2.4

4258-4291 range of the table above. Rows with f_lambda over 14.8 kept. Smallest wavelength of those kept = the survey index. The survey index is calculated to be 4264.41 angstrom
